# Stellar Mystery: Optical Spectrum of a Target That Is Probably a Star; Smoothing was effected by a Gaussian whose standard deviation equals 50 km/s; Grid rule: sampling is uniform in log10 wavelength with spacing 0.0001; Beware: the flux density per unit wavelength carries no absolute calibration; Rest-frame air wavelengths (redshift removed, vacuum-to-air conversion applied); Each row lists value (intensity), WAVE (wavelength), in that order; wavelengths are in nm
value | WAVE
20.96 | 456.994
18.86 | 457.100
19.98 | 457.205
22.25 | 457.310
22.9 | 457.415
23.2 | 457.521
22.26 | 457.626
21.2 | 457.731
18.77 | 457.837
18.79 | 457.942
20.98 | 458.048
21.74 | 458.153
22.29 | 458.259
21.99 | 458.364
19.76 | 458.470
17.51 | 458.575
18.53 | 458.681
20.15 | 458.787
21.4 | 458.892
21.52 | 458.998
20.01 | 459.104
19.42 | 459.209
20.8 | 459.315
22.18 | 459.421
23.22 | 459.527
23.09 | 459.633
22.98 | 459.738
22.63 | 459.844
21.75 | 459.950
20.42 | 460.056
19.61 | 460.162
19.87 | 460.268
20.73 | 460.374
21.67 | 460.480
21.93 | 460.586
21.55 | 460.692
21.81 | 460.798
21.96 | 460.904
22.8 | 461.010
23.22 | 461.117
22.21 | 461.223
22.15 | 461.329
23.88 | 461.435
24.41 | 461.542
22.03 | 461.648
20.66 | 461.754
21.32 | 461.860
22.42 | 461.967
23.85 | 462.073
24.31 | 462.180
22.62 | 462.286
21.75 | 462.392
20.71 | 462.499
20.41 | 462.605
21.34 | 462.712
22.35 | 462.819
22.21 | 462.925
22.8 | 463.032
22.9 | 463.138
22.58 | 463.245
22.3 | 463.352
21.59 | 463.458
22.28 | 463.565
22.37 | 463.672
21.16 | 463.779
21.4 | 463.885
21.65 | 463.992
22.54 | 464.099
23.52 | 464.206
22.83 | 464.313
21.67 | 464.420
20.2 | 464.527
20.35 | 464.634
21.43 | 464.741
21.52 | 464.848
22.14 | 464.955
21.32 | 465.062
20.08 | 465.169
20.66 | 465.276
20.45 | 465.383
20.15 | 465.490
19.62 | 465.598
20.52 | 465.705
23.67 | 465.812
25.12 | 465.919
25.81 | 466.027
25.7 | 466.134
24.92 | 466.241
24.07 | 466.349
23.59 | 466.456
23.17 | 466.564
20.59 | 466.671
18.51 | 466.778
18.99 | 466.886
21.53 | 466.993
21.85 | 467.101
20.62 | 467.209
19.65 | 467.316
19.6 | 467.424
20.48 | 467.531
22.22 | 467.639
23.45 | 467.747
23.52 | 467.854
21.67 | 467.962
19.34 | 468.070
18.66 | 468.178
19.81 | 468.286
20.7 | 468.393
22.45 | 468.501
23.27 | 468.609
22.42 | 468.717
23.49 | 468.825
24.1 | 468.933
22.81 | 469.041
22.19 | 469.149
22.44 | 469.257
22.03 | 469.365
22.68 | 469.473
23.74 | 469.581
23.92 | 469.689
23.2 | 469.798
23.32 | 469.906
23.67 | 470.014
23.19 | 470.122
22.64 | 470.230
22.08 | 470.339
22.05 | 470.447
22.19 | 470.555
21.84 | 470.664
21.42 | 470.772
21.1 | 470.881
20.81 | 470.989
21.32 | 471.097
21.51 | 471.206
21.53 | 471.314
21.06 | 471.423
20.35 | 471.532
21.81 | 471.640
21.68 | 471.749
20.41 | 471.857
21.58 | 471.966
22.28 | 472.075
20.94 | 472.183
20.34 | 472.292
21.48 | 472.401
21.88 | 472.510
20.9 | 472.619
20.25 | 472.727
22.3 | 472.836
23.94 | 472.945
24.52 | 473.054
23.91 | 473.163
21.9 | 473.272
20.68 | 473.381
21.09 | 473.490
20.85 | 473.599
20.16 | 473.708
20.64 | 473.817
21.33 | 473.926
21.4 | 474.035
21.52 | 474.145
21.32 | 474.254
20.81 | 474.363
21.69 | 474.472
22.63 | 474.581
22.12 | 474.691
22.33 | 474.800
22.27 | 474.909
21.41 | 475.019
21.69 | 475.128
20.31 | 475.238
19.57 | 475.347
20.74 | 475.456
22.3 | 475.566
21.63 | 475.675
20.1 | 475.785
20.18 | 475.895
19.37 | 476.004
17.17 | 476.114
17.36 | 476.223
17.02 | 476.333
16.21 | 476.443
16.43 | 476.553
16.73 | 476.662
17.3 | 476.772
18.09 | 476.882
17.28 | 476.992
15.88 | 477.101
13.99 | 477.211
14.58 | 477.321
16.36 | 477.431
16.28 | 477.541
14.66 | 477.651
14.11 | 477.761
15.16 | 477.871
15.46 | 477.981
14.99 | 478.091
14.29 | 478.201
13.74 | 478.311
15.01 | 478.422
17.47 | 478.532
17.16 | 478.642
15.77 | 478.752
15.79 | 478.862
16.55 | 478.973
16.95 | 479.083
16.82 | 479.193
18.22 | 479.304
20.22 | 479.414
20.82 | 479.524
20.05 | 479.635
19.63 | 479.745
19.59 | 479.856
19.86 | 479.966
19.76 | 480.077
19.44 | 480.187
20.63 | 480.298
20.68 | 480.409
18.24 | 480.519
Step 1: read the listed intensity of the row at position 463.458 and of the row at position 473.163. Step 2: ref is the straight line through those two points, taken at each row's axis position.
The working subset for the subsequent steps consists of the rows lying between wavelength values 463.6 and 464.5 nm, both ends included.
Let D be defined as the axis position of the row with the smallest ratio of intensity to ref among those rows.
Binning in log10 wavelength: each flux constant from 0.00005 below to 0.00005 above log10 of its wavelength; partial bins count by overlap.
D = 463.779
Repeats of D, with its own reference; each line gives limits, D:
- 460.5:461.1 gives 460.692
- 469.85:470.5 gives 470.447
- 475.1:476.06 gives 476.004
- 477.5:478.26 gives 477.761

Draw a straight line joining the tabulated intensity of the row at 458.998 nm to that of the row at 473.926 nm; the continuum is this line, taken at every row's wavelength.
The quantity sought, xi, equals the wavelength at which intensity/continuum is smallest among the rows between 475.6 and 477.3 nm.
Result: 477.211 nm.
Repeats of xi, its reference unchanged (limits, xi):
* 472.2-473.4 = 472.727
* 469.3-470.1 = 469.365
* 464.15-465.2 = 465.169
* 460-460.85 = 460.162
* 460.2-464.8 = 460.268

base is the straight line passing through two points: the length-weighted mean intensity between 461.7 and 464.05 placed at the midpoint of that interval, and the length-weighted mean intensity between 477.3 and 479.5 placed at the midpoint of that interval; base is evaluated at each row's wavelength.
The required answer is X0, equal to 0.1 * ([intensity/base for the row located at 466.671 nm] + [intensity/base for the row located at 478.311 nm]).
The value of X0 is 0.185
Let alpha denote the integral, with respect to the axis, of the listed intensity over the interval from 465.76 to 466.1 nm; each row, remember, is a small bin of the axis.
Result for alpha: 8.5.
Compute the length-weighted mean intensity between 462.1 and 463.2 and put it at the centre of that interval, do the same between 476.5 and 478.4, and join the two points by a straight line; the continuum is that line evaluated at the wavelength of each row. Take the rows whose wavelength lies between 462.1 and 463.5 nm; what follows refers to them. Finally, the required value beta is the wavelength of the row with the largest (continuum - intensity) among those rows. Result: 462.605 nm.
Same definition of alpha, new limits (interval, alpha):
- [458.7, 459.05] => 7.3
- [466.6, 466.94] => 6.7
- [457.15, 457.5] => 7.6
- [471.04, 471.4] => 7.7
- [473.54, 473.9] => 7.4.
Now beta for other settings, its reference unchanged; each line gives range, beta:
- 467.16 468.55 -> 468.178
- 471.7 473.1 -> 471.857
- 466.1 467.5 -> 466.778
